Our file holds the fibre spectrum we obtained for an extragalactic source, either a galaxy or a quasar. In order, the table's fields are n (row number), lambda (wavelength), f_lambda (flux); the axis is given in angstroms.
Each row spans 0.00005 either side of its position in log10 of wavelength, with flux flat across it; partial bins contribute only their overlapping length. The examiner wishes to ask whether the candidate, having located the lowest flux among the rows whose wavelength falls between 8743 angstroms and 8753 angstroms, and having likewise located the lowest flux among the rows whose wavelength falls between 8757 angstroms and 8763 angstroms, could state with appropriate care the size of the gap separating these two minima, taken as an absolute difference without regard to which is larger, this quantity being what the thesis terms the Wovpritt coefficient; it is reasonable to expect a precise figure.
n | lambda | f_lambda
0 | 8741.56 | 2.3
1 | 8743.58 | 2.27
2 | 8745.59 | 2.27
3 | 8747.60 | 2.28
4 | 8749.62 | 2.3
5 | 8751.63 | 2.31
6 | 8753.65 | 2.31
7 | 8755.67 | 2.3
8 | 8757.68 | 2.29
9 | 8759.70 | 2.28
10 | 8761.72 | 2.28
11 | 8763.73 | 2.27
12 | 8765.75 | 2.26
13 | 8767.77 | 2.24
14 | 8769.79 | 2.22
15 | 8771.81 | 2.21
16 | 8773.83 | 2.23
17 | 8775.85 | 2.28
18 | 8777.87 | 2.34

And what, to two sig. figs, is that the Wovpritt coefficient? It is 0.010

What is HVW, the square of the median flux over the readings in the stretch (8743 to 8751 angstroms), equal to 5.18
